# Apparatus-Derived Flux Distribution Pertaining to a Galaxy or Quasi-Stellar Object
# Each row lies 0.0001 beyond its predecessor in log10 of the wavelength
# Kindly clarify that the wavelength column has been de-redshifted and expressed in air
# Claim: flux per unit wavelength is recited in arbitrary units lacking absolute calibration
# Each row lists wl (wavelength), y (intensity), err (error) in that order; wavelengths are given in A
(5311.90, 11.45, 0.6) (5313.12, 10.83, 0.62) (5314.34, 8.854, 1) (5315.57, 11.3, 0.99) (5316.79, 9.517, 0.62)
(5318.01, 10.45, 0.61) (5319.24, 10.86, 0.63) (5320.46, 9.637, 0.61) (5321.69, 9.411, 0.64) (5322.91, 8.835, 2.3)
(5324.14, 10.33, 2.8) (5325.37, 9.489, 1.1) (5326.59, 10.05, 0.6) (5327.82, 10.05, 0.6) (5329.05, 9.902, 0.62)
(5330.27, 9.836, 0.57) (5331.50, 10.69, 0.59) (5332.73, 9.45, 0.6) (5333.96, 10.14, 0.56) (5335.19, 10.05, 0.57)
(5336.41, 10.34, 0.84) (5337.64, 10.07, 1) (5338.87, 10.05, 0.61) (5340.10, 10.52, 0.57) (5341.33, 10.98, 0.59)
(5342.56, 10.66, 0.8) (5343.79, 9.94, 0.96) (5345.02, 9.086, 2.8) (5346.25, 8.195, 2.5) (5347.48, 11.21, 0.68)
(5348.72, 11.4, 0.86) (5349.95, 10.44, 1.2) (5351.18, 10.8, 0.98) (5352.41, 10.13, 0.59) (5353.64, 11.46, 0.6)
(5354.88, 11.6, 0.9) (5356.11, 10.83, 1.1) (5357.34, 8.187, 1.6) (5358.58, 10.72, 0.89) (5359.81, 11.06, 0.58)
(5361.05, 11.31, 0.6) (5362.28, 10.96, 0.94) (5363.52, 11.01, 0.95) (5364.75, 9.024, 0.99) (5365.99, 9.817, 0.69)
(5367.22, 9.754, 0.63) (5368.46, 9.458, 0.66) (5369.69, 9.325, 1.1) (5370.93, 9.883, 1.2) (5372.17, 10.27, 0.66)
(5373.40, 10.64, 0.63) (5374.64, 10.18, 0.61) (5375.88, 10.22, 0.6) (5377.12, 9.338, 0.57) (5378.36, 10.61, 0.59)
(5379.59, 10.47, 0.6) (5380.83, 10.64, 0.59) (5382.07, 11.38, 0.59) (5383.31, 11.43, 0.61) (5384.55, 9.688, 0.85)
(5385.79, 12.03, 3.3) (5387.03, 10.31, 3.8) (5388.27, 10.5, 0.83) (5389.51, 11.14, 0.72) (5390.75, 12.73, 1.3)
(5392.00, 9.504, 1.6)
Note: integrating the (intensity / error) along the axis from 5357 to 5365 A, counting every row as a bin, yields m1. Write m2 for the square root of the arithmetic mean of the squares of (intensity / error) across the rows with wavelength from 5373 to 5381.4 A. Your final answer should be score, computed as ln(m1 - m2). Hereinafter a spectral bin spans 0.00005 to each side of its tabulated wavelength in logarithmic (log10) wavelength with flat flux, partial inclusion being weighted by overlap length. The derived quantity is 4.5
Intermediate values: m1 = 103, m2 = 17.2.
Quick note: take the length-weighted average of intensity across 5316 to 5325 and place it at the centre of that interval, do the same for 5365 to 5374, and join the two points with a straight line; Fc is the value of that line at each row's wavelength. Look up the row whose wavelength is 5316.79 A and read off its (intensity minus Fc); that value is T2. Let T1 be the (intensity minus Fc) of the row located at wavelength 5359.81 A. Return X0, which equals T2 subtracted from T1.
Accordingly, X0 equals 1.6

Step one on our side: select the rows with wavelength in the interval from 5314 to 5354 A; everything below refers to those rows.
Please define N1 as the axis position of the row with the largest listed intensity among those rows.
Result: 5353.64 A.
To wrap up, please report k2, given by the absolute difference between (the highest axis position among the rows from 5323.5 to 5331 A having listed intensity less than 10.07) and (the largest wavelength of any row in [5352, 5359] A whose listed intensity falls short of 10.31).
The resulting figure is 27.1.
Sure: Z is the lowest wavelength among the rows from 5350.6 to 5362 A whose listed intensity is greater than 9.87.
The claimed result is 5351.18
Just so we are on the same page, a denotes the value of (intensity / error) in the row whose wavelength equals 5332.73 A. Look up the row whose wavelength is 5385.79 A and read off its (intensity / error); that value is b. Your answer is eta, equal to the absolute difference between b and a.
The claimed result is 12.1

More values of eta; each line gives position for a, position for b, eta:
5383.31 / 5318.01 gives 1.6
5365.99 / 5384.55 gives 2.8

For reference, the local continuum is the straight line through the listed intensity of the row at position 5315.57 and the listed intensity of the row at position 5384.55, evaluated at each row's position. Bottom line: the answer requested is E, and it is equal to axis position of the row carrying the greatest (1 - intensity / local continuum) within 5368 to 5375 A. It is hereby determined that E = 5369.69 A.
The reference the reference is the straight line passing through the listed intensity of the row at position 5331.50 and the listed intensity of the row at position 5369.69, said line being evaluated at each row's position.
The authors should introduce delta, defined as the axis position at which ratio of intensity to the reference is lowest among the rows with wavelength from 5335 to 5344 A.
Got 5335.19 A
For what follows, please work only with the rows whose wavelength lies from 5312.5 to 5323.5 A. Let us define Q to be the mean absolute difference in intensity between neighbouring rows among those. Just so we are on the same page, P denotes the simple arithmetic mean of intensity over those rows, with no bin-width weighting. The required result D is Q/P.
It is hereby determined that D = 0.12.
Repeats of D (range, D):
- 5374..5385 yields 0.06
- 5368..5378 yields 0.04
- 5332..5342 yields 0.03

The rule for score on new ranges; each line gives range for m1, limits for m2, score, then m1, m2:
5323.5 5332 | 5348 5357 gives 4.6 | 117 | 13.6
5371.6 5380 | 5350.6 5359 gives 4.9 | 142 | 13.2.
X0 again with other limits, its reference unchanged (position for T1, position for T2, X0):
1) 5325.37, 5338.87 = -0.6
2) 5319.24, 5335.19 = 0.8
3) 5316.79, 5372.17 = -0.8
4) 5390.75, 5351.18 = 2.0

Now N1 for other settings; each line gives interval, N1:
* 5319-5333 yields 5319.24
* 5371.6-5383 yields 5382.07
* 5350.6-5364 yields 5354.88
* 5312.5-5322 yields 5315.57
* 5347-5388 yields 5385.79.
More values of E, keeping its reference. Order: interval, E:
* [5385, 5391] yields 5387.03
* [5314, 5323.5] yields 5314.34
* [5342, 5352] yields 5346.25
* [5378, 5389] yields 5384.55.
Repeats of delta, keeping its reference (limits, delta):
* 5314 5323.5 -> 5314.34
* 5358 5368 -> 5364.75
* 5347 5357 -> 5352.41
